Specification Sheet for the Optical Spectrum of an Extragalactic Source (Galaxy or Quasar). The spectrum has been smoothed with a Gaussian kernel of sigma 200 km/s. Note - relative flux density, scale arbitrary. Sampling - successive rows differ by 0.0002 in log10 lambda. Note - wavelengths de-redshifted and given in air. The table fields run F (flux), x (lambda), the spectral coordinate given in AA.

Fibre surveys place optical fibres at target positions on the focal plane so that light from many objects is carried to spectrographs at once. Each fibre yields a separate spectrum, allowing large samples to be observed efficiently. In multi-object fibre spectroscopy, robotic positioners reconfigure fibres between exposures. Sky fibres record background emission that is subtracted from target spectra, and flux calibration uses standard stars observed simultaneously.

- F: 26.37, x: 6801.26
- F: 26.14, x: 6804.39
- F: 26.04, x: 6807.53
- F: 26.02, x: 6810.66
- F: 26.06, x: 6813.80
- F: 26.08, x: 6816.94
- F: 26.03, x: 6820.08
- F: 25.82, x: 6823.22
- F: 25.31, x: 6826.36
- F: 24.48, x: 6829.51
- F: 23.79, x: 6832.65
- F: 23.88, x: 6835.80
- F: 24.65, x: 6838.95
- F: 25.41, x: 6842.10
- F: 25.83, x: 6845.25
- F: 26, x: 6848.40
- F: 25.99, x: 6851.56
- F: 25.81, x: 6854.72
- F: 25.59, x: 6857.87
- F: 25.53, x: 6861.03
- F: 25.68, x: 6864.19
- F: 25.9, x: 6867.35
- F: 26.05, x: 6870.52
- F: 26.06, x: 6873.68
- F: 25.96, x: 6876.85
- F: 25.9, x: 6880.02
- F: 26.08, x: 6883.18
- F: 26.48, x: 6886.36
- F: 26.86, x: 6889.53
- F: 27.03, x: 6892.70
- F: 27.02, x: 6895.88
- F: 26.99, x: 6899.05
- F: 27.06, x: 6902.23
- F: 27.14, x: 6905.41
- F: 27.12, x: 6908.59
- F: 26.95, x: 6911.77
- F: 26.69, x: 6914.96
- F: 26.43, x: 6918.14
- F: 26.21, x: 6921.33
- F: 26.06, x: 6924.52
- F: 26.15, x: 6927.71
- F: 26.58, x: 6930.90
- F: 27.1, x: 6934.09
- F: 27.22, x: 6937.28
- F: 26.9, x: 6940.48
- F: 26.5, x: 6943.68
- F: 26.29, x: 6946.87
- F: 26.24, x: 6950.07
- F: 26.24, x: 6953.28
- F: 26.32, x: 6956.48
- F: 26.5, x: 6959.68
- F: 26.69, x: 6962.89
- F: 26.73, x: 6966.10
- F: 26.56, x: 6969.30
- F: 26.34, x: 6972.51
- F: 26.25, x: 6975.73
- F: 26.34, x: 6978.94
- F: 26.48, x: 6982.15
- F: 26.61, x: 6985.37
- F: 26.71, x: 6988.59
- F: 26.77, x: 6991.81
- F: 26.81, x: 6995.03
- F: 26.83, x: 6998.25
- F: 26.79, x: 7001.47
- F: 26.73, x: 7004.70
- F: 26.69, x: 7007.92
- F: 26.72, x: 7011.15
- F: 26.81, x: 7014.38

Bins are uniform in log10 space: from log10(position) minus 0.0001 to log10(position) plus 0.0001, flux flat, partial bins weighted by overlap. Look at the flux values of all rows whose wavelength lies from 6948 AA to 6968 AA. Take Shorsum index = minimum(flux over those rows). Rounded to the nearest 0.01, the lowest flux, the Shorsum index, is 26.24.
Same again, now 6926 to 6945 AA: 26.15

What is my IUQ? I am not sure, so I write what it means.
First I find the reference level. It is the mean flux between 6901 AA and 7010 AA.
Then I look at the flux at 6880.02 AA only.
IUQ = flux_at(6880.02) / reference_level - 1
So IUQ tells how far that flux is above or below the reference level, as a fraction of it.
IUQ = -0.027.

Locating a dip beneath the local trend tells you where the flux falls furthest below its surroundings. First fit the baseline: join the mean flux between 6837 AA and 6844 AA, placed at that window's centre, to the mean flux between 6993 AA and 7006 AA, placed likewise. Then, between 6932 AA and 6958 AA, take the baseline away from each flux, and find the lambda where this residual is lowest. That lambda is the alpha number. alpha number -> 6953.28 AA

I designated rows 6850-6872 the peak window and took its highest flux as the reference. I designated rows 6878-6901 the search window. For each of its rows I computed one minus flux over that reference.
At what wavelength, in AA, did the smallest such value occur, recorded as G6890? 6892.70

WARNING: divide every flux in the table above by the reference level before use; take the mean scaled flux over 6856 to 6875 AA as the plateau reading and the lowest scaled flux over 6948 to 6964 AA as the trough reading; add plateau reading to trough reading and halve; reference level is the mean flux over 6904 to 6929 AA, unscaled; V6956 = 0.98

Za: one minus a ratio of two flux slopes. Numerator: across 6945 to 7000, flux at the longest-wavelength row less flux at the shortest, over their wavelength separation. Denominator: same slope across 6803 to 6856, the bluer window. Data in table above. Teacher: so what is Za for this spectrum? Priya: 2.6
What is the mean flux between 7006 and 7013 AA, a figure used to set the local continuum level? 26.7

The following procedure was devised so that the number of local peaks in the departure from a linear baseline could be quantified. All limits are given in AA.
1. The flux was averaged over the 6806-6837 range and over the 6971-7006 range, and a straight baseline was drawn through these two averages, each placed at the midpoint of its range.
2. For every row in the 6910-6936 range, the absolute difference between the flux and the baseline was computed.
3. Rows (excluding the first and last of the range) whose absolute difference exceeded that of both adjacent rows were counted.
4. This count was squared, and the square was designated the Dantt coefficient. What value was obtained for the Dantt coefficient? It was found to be 0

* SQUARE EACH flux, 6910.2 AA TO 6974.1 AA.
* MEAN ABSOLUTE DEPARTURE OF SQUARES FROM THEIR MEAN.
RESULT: 14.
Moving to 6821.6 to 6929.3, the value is 32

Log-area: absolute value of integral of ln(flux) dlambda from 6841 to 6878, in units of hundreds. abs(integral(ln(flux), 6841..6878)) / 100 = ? 1.2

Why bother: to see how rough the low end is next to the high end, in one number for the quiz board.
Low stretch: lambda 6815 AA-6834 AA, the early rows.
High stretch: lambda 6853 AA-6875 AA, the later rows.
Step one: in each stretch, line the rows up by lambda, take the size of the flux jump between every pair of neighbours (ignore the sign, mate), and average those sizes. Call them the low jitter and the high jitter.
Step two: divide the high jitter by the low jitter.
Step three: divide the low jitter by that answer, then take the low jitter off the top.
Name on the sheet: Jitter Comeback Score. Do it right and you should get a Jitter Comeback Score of 1.1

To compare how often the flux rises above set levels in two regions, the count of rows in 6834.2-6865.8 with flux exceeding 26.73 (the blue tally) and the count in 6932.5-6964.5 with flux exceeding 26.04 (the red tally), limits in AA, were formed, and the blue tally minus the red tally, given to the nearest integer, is -10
